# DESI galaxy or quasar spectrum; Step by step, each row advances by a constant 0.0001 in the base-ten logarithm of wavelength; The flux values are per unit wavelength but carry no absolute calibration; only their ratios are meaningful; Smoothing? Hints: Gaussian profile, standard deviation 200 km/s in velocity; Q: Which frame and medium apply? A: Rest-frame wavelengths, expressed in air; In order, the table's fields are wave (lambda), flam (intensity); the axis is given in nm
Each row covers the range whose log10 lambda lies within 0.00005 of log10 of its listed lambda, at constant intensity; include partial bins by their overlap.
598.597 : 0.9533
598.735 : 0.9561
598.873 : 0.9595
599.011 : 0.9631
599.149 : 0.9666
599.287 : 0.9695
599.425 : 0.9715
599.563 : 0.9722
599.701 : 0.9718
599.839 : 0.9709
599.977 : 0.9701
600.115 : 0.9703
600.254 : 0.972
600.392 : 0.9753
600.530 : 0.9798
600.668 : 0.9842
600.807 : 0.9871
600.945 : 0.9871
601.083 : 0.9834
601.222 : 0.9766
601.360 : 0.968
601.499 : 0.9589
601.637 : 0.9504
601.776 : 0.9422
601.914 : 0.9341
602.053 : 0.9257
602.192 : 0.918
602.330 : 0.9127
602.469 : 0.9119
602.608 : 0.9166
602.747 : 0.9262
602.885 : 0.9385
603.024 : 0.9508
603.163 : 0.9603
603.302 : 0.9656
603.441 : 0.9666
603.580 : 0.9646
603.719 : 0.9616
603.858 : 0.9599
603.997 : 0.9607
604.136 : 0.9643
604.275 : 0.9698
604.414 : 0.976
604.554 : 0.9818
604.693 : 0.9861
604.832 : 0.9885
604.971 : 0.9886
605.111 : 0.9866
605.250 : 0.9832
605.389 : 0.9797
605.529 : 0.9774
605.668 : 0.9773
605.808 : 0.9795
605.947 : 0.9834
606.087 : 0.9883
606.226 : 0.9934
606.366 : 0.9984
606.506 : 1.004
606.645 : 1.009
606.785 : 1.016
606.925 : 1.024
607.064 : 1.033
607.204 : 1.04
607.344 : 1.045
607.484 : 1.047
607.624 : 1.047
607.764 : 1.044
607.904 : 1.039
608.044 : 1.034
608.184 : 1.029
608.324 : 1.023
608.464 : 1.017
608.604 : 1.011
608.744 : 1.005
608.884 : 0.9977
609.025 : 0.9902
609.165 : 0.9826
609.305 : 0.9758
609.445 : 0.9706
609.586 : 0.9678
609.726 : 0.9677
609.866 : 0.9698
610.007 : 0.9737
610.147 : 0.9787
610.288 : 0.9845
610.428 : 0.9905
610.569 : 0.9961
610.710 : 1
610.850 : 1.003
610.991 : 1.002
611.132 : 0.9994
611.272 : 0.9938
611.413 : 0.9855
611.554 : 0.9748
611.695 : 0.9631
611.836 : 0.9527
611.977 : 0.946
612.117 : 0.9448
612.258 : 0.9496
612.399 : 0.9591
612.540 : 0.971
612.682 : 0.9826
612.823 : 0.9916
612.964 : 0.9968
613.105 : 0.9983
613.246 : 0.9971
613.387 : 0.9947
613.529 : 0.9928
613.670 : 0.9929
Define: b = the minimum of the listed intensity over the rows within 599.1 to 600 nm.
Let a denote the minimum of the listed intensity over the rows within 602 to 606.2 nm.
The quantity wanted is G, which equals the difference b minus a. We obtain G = 0.05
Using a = 0.9119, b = 0.9666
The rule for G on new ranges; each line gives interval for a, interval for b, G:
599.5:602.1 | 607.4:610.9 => 0.04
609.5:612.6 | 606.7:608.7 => 0.07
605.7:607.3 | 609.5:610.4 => -0.01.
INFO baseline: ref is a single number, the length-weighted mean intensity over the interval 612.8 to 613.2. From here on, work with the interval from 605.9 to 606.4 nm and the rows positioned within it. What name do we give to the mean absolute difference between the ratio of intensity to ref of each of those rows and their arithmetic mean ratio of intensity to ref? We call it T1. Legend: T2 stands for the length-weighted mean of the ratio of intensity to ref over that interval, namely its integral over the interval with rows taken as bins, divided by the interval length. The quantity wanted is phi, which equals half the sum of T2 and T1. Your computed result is 0.499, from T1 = 0.005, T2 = 0.993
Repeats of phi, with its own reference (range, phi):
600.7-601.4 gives 0.495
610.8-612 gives 0.501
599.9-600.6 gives 0.490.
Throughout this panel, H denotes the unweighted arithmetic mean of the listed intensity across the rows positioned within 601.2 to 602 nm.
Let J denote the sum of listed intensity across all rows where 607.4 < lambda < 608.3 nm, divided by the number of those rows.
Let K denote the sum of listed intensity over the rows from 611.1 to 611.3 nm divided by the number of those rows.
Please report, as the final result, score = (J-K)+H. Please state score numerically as 1.00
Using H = 0.96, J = 1.04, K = 1.00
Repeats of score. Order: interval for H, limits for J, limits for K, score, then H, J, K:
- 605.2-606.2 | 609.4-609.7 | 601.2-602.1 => 1.00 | 0.98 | 0.97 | 0.95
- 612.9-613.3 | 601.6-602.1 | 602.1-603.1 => 1.01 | 1.00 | 0.94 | 0.92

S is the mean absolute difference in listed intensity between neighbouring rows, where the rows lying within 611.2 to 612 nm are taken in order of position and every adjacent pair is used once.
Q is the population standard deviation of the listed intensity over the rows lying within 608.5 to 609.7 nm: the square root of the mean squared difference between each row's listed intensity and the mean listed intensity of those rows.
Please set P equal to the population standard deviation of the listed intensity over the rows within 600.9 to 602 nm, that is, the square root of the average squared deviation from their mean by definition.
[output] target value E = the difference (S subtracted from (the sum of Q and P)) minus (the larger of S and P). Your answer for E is 0.0055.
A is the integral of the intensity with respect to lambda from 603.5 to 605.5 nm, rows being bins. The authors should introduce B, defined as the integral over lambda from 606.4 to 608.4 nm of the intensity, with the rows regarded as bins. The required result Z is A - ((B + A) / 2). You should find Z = -0.06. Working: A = 1.95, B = 2.06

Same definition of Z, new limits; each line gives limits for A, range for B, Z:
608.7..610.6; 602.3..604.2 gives 0.03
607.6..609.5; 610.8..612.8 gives -0.01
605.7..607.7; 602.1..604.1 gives 0.07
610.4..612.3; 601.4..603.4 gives -0.01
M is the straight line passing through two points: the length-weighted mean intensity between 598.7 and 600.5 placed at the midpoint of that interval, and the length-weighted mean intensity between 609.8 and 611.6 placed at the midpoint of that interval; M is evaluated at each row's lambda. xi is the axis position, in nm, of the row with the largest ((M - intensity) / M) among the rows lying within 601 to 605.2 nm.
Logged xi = 602.469 nm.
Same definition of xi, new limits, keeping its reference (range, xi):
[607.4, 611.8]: 611.695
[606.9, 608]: 606.925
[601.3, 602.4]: 602.330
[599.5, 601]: 600.115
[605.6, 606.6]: 605.668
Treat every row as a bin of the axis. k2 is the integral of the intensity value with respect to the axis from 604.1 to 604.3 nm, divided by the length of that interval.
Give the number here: 0.97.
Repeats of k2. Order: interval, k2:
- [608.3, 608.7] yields 1.02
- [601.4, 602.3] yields 0.94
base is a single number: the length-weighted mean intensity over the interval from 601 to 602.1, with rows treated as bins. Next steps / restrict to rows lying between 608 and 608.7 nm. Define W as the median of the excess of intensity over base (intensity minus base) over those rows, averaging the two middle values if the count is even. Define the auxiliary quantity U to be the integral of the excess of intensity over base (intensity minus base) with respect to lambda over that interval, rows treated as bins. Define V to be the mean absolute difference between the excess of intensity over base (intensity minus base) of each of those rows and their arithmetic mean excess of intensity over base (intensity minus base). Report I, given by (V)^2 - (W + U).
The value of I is -0.113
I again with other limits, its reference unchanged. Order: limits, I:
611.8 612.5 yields 0.010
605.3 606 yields -0.040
